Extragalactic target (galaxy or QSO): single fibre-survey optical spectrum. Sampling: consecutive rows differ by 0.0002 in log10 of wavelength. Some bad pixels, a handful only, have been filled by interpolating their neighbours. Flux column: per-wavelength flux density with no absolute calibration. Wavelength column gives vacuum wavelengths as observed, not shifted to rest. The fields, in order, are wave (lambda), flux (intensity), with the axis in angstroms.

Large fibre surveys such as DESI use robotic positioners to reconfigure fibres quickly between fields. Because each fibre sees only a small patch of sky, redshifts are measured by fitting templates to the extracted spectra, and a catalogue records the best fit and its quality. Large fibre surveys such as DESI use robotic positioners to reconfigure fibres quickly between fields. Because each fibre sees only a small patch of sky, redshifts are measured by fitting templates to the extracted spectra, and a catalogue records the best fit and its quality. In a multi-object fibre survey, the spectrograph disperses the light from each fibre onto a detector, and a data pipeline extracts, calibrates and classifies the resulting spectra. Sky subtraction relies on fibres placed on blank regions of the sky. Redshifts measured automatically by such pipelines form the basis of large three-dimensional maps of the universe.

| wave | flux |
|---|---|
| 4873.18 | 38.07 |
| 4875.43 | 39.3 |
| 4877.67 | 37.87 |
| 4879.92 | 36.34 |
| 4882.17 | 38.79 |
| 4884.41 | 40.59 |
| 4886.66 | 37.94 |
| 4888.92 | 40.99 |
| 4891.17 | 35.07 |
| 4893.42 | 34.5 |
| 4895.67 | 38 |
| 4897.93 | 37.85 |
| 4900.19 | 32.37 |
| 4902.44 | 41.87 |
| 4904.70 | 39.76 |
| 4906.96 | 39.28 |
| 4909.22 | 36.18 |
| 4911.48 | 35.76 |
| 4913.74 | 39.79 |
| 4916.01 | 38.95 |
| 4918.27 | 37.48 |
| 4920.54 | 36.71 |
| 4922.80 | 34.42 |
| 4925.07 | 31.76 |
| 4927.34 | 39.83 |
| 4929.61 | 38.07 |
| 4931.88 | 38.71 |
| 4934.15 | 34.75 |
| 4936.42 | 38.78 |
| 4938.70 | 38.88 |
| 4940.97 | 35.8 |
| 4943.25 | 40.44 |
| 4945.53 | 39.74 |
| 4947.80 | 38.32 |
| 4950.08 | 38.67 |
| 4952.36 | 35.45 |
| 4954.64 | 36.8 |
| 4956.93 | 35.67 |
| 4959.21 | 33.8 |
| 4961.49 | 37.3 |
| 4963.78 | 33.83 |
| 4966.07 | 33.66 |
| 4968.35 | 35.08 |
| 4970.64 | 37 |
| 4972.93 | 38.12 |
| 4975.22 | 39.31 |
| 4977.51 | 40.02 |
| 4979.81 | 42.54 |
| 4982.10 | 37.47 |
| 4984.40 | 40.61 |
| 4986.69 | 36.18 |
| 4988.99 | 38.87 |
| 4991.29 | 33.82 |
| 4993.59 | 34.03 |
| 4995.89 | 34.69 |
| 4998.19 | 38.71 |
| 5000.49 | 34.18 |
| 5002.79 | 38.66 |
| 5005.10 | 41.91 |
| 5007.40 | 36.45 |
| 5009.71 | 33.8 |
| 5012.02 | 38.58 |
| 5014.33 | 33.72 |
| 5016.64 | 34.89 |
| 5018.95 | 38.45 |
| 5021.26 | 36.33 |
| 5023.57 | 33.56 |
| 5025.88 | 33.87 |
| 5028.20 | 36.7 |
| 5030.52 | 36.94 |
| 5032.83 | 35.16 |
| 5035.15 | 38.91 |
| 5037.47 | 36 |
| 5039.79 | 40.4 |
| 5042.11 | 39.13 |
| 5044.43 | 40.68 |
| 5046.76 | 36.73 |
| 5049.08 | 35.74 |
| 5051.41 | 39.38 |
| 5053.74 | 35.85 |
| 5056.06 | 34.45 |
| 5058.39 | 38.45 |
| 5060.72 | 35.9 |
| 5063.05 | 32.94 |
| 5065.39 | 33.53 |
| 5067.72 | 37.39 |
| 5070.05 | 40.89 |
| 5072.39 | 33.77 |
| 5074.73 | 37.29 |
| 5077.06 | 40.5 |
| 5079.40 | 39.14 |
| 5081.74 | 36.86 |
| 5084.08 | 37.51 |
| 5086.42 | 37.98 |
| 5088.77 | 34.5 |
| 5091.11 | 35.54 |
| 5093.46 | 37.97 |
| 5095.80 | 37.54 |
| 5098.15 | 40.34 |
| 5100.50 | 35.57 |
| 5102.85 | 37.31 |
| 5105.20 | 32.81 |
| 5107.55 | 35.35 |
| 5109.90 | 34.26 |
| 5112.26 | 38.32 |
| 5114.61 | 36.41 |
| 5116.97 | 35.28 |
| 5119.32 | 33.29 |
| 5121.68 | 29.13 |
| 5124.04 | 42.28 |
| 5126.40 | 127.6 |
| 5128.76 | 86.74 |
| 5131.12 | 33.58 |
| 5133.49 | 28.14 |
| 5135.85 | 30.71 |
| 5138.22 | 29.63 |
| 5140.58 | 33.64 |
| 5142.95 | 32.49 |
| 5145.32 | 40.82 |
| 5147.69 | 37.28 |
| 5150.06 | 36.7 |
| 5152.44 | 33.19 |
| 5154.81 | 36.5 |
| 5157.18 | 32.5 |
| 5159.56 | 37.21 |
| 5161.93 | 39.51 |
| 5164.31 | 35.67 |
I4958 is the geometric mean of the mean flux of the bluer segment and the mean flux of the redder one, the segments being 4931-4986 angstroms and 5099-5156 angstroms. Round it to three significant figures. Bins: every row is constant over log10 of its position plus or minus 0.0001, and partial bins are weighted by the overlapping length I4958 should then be 39.1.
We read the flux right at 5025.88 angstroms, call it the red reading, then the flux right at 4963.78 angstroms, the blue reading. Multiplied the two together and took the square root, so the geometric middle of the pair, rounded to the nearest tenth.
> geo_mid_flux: 33.8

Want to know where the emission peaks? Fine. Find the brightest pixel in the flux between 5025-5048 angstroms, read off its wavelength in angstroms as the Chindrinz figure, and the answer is 5044.43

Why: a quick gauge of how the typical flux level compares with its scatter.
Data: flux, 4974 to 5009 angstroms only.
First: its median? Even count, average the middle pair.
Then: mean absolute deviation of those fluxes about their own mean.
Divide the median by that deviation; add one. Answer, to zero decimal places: 17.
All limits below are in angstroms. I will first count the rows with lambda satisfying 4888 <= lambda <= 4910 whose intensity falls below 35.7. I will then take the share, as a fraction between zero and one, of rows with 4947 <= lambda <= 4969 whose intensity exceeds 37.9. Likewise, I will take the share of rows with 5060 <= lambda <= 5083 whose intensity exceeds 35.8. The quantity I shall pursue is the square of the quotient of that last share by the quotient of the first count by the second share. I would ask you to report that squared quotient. 0.0022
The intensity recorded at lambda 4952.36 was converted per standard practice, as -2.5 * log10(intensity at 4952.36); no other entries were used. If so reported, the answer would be -3.874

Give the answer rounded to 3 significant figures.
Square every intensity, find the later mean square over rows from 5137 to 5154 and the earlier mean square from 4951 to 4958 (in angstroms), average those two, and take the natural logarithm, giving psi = 7.14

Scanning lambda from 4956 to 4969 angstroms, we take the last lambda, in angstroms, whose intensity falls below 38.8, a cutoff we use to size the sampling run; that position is 4968.35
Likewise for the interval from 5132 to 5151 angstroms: 5150.06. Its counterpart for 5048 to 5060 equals 5058.39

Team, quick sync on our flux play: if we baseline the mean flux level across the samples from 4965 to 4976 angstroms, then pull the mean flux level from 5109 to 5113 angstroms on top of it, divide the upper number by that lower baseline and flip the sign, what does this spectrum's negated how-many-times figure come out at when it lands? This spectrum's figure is -0.99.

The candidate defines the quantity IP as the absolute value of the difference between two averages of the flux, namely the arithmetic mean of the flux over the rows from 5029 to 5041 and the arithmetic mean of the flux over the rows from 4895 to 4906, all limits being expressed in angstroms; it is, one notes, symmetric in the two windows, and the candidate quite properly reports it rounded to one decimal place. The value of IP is 0.5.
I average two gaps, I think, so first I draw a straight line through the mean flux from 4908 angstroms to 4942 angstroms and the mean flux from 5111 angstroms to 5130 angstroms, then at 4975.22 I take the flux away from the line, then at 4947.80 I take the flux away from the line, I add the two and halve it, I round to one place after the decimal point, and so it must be 1.3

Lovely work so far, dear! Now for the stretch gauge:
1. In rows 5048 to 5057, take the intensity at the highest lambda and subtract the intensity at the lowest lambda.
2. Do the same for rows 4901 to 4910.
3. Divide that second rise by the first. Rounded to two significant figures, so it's 4.4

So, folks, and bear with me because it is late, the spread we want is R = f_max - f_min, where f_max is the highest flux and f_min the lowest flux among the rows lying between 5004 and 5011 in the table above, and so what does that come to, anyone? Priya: 8.1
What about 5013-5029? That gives 4.9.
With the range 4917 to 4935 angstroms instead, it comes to 8.1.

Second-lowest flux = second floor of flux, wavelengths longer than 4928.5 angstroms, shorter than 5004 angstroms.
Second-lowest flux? 33.8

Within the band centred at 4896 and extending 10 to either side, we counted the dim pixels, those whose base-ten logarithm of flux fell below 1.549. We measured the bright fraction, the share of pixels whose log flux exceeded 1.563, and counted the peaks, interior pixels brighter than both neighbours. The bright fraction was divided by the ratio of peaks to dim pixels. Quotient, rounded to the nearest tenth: 0.7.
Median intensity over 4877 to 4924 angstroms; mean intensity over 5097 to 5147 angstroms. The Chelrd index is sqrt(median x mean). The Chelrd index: 39.7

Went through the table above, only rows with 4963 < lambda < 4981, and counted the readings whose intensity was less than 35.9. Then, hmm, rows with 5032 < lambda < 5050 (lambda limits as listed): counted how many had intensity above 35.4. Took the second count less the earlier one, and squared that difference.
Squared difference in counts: 16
